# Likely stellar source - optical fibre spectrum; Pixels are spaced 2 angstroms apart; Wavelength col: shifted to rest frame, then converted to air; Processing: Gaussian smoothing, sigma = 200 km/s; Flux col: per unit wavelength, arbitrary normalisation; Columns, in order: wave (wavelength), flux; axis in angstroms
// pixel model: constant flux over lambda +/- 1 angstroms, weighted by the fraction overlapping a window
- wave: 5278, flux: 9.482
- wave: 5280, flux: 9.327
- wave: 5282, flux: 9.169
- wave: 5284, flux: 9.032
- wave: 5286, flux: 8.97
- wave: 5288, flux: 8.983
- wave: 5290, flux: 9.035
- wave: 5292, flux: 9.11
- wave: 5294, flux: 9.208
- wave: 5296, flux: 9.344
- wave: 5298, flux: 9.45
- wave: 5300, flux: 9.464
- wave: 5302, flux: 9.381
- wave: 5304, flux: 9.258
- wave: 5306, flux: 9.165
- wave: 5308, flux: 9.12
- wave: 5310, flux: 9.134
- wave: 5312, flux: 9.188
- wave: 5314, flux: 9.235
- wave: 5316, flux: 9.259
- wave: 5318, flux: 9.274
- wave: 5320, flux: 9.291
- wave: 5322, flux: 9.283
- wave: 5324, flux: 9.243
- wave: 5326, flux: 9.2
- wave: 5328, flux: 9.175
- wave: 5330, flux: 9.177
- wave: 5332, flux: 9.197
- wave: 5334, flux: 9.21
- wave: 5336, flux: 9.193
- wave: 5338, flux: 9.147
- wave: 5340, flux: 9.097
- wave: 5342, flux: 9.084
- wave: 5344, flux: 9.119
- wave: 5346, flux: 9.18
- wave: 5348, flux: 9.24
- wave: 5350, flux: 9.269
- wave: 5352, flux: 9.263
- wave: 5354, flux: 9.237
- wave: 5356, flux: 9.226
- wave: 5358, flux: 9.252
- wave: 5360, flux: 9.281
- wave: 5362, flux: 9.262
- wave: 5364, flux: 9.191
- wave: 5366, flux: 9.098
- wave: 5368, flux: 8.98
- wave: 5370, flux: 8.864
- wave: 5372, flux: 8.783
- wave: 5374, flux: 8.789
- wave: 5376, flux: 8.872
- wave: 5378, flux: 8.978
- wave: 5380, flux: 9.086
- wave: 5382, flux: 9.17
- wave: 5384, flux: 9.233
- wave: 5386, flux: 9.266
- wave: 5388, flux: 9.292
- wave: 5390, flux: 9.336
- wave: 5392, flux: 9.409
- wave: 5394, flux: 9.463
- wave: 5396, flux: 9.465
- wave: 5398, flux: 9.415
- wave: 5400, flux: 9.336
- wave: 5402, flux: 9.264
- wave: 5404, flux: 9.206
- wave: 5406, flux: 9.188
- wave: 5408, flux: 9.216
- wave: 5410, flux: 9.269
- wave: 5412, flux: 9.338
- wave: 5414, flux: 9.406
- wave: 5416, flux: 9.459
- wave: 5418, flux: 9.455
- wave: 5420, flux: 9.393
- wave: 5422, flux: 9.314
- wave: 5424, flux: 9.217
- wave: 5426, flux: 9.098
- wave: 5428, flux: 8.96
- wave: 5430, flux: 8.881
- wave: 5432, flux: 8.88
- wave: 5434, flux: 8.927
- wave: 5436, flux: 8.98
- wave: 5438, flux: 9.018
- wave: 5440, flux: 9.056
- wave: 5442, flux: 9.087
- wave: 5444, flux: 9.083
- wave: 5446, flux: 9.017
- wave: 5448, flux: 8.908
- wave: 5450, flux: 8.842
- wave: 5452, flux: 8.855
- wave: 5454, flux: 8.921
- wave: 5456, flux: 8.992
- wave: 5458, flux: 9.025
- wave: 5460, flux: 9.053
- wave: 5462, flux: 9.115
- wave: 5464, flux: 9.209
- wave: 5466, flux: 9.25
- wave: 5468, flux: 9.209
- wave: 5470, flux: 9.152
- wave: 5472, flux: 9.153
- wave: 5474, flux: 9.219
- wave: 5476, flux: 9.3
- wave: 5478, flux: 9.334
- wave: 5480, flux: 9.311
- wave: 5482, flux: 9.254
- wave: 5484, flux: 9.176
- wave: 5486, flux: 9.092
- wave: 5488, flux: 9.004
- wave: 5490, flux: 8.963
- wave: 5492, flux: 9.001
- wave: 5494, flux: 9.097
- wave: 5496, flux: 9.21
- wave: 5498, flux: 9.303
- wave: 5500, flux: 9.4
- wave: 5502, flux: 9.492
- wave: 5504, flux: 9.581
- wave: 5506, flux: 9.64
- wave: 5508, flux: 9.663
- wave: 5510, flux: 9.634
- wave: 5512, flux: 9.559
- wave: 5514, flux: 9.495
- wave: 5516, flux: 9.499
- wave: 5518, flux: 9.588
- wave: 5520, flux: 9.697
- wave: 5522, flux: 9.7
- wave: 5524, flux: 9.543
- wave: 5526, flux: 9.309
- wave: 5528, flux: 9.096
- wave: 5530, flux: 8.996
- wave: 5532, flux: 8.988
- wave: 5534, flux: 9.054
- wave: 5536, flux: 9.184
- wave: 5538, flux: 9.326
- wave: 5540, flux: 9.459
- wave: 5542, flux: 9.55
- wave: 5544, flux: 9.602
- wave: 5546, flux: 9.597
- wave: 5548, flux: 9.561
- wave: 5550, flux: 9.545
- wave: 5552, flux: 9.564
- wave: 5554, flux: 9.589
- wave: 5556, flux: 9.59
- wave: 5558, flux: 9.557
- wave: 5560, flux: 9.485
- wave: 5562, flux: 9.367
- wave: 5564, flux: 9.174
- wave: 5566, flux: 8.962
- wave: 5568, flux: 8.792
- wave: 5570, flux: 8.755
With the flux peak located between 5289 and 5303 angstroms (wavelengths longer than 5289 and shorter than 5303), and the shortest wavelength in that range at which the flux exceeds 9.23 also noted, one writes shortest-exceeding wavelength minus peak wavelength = -4 angstroms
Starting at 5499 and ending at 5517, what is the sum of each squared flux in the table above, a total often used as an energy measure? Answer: 821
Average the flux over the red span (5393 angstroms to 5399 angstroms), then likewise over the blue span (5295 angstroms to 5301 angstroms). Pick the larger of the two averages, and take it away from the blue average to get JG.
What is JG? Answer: -0.03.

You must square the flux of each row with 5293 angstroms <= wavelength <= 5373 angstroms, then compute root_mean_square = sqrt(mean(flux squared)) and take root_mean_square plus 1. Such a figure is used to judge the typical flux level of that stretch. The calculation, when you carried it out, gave 10.2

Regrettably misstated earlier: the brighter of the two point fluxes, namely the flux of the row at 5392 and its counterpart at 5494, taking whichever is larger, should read 9.41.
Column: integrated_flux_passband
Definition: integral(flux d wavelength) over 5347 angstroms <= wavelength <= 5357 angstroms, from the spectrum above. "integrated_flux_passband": 92.5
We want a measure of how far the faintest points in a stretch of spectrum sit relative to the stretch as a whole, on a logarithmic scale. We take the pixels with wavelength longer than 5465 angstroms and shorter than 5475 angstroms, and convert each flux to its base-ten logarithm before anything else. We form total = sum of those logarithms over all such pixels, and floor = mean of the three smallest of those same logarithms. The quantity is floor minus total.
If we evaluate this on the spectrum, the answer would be -3.86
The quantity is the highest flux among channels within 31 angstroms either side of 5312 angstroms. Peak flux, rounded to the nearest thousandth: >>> 9.464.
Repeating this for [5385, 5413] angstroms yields 9.465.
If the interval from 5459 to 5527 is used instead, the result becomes 9.700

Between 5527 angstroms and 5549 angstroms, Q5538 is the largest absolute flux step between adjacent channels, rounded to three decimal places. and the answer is 0.142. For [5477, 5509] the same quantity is 0.113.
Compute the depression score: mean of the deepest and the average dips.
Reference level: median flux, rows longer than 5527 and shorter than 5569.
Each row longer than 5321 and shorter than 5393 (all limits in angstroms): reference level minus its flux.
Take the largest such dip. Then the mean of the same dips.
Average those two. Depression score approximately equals 0.489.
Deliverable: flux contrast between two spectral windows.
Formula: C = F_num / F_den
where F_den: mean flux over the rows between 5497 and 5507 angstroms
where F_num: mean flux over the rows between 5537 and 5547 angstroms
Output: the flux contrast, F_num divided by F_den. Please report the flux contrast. 1.00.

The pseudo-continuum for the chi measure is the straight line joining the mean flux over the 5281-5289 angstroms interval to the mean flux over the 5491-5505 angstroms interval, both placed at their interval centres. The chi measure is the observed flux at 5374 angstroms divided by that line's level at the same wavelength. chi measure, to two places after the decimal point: 0.96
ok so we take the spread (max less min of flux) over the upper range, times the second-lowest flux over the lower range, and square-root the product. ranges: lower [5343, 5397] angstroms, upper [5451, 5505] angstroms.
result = 2.53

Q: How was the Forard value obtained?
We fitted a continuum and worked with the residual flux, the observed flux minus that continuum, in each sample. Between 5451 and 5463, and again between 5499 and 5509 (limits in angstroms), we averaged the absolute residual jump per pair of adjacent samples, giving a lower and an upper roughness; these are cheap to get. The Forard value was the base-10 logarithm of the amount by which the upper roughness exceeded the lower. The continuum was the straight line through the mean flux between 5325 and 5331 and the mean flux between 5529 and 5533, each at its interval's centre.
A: -1.86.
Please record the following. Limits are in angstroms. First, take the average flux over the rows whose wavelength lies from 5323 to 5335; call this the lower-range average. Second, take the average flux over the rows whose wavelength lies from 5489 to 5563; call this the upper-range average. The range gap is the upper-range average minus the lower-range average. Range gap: 0.22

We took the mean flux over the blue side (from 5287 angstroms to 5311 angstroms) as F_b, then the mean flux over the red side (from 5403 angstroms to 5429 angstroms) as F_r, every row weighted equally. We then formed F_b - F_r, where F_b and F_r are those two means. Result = 0.0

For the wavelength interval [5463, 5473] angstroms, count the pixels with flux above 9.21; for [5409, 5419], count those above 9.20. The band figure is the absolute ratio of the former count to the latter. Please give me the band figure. 0.20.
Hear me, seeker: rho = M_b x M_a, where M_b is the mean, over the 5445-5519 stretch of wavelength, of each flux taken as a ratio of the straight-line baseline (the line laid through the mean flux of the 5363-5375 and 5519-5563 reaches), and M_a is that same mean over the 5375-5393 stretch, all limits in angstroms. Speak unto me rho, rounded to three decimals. 1.017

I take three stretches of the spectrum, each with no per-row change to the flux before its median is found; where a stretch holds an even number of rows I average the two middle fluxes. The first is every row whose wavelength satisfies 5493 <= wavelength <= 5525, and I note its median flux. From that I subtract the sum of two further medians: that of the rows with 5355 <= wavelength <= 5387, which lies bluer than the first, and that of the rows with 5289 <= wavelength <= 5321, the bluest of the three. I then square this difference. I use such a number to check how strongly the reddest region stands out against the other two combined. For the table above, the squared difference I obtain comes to 78.0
